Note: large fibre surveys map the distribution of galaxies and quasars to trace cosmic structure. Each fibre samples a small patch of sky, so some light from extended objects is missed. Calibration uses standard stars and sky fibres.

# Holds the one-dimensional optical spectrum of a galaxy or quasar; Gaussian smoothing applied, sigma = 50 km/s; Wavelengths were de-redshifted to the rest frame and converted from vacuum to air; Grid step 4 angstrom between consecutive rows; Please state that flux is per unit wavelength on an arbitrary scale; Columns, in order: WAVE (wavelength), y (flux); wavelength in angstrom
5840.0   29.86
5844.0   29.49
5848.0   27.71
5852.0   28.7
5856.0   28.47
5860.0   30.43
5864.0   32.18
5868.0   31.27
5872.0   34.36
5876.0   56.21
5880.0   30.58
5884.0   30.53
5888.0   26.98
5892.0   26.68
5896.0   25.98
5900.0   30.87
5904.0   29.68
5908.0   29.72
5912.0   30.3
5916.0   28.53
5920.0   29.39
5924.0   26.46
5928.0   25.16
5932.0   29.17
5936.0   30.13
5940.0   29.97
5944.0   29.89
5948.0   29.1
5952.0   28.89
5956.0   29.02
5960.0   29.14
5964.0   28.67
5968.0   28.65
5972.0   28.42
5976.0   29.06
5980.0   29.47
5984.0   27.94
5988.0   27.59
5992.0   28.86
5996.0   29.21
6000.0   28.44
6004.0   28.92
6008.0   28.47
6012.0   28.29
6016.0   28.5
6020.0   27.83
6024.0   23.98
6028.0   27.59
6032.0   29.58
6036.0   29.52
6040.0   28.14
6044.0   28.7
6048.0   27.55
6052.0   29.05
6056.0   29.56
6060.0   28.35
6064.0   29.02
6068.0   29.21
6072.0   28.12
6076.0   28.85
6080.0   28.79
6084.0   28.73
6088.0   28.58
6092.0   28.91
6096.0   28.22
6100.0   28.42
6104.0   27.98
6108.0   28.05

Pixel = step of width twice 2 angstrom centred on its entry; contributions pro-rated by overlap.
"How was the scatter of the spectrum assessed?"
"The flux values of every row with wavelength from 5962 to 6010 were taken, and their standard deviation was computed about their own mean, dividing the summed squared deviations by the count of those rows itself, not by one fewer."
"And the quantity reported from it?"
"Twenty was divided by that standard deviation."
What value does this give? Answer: 40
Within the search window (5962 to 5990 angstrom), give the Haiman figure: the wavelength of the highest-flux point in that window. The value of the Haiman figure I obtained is 5980.0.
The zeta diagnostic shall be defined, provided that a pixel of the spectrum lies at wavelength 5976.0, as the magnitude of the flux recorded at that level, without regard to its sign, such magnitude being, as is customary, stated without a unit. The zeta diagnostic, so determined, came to 29.1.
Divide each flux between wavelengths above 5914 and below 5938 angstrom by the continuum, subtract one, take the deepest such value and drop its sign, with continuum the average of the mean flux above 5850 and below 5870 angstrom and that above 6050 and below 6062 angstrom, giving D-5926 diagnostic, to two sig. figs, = 0.15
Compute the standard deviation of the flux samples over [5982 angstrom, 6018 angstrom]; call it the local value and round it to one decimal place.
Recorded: 0.5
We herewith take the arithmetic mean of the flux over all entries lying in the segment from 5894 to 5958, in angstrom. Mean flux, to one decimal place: 28.9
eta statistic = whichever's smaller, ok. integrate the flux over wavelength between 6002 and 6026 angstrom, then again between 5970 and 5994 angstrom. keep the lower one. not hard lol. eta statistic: 664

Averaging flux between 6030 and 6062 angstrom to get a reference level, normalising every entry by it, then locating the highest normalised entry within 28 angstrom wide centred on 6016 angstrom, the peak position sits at 6004.0 angstrom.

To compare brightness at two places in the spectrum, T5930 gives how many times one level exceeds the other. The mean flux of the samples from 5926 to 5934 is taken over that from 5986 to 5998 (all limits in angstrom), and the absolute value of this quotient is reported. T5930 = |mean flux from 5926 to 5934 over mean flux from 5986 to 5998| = 0.95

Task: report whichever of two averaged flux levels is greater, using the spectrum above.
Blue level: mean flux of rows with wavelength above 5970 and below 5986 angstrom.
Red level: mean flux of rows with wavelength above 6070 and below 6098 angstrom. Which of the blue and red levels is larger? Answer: 28.7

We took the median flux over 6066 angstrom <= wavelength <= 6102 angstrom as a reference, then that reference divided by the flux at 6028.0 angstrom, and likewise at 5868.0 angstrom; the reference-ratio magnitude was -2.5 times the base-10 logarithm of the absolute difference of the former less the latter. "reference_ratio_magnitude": 2.3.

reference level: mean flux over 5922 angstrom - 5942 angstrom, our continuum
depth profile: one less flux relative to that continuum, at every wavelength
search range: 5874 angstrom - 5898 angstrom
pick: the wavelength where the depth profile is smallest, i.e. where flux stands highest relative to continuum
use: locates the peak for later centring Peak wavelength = 5876.0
